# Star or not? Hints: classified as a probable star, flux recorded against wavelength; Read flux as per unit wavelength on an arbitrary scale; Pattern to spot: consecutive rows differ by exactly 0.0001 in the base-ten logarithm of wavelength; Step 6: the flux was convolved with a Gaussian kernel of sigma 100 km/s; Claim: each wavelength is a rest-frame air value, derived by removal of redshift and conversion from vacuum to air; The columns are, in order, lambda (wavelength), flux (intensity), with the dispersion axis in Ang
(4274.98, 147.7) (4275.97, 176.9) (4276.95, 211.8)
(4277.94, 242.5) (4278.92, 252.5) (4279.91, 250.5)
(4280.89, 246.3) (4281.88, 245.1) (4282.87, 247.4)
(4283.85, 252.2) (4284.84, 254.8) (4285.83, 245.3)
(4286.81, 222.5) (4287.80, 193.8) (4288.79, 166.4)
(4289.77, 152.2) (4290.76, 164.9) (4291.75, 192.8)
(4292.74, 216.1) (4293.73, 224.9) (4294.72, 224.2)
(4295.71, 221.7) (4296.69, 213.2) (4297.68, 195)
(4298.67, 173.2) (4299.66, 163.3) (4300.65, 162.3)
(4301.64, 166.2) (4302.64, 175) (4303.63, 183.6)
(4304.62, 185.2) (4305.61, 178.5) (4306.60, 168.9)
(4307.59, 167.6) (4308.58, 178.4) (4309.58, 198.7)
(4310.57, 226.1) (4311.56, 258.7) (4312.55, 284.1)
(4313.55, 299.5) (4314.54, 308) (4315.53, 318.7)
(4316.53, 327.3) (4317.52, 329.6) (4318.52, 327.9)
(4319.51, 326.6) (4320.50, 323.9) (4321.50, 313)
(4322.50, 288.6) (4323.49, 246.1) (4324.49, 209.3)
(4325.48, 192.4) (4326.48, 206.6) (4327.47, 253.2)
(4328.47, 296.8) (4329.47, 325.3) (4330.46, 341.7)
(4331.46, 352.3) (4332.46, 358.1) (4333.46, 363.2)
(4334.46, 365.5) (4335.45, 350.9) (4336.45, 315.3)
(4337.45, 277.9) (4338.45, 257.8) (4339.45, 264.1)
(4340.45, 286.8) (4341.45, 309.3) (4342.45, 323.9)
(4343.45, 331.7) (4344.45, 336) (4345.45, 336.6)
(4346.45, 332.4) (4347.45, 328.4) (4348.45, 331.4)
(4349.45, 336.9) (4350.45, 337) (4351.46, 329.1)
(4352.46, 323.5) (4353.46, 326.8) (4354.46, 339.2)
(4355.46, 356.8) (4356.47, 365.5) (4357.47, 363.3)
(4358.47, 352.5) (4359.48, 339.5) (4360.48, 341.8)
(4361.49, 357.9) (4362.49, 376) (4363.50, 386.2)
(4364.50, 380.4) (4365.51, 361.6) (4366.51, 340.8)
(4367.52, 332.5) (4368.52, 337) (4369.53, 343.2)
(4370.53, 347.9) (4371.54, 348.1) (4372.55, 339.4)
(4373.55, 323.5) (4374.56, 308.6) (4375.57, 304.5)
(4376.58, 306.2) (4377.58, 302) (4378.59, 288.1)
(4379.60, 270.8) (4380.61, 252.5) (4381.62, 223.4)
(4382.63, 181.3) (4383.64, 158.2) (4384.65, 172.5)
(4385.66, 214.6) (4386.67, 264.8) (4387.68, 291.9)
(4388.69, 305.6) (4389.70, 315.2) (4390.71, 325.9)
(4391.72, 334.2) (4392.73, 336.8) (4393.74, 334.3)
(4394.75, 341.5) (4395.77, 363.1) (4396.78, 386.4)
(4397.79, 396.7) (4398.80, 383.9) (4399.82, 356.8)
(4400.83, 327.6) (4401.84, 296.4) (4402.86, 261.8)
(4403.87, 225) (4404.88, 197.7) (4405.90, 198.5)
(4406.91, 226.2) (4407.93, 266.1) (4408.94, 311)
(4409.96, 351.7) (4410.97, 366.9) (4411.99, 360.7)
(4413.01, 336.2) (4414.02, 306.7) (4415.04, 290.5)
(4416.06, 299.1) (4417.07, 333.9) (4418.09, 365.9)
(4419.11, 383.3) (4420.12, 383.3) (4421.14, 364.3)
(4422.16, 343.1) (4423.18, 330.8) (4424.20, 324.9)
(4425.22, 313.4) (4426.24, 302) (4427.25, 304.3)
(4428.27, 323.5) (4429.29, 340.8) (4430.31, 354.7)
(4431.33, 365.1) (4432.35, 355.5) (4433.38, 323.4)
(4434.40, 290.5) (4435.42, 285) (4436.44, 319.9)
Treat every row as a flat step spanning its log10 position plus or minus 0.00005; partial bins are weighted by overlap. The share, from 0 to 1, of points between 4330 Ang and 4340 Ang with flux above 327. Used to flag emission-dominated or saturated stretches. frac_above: 0.60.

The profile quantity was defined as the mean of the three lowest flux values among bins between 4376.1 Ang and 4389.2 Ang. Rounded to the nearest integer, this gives 171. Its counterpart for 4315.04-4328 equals 203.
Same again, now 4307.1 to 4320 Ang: 182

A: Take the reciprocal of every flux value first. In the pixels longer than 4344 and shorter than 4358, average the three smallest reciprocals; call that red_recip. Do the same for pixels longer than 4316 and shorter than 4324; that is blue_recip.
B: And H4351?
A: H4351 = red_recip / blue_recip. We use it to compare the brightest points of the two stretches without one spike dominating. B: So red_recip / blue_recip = 0.91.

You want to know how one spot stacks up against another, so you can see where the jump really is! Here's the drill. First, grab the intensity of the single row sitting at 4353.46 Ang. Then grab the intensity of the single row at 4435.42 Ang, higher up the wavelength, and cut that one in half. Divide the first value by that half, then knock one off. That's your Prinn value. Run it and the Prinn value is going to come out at 1.3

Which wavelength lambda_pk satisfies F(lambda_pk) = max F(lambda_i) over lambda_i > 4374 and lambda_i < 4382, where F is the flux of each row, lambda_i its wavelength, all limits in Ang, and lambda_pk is 4374.56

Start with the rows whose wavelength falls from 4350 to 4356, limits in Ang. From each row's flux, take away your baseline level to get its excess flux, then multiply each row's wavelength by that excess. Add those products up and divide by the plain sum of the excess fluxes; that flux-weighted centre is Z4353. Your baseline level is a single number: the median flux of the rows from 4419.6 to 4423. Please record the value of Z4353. 4352.6 Ang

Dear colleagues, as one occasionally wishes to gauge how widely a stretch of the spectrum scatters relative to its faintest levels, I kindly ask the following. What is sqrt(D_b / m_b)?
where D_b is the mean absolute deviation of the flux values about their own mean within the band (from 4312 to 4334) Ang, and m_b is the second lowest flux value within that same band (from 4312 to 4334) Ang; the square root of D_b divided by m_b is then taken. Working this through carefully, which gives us 0.43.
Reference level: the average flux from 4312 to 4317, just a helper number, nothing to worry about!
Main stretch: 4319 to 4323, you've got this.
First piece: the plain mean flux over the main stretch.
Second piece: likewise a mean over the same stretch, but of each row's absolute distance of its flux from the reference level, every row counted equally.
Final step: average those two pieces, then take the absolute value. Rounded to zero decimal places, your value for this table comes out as 164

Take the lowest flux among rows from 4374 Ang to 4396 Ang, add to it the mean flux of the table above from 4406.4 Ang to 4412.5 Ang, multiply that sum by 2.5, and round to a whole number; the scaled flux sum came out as 1180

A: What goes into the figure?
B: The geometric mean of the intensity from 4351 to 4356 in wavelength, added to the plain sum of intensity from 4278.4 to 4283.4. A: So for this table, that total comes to 1577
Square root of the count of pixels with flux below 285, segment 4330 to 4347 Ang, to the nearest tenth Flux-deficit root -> 1.7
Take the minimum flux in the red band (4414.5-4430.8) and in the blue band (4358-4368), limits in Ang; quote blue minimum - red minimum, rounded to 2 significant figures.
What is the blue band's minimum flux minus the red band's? 42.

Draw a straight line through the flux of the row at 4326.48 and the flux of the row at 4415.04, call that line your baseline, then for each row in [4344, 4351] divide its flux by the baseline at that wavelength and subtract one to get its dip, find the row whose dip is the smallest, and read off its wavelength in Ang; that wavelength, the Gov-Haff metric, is 4347.45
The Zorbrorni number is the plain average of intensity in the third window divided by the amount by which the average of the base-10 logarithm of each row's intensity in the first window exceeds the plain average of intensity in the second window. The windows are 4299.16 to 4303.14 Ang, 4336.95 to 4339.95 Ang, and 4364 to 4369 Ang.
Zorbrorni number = -1.33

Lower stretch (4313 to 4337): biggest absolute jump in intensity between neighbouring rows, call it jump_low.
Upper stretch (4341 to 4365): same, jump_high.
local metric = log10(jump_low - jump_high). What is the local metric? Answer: 1.5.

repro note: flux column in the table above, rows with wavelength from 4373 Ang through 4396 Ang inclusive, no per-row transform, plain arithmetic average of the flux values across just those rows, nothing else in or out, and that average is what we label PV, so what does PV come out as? 283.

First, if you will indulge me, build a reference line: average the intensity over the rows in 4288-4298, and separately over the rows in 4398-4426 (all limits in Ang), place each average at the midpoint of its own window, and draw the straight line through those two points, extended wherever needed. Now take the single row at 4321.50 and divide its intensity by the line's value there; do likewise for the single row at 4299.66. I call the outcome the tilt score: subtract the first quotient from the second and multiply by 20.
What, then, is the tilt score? -12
